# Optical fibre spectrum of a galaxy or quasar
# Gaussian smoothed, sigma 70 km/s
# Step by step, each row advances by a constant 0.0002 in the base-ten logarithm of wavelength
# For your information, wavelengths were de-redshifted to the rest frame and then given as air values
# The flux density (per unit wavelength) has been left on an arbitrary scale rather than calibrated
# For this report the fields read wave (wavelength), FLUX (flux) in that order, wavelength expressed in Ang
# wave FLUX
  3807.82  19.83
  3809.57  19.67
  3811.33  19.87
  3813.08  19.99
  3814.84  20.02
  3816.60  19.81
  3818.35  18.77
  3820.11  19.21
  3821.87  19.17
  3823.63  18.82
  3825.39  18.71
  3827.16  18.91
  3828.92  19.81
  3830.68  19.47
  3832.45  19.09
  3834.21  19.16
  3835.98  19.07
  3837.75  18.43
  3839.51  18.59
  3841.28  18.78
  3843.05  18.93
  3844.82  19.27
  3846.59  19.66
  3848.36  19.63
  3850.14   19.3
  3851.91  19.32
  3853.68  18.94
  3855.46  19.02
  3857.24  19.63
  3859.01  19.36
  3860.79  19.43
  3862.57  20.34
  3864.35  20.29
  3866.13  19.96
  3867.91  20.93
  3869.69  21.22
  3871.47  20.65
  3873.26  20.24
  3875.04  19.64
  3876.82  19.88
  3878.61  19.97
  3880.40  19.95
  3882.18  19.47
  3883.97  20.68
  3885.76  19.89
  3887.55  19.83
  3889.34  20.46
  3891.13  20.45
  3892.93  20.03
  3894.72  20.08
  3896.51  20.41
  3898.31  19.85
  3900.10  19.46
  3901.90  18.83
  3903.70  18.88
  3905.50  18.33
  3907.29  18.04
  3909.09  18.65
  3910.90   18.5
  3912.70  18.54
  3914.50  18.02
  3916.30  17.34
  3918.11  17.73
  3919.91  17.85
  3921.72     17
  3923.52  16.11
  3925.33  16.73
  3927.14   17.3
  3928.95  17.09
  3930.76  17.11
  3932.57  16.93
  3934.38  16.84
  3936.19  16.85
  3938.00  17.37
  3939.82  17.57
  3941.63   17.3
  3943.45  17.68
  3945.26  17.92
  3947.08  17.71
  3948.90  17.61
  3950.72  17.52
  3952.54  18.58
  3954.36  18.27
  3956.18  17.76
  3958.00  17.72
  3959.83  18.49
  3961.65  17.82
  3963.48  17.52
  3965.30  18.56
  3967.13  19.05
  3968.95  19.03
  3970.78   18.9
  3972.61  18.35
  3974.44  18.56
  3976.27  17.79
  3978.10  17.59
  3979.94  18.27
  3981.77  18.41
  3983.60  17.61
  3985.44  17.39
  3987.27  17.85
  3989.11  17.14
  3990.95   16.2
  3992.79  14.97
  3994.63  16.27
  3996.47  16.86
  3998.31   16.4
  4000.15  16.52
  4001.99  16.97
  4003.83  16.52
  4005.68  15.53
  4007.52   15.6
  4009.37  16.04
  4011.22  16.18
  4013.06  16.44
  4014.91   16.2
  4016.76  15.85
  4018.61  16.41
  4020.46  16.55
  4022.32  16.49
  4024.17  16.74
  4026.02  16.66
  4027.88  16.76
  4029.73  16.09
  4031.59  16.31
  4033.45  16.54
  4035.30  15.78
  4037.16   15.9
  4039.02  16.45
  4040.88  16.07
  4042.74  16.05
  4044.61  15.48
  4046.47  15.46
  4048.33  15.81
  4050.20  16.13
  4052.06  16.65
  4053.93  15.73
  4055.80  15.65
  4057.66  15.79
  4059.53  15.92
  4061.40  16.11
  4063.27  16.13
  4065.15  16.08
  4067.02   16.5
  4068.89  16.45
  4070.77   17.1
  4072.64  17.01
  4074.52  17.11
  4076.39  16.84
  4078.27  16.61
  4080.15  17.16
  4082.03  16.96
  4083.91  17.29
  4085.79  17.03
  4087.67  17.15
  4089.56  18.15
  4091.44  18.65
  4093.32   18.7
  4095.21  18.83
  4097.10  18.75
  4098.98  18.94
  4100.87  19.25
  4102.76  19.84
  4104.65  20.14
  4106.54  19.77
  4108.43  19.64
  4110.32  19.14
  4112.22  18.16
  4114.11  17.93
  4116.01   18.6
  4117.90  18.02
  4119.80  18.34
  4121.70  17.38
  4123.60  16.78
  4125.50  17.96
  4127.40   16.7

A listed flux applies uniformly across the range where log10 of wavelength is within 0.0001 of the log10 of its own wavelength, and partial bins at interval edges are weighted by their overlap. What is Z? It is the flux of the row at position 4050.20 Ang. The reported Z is 16.13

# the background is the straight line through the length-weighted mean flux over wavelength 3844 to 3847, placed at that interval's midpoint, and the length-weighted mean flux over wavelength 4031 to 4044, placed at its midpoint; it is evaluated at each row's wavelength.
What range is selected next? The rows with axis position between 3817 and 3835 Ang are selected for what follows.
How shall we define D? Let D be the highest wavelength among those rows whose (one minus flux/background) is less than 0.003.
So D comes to 3828.92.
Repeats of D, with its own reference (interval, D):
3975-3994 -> 3989.11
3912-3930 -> 3912.70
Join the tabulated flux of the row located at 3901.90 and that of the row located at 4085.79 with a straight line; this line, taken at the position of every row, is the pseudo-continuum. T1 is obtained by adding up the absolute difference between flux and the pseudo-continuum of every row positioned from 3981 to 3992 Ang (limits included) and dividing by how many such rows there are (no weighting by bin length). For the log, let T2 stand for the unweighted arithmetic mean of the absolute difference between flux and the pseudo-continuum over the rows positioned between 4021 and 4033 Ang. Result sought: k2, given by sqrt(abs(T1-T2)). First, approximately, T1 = 0.7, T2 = 1.10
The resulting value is 0.6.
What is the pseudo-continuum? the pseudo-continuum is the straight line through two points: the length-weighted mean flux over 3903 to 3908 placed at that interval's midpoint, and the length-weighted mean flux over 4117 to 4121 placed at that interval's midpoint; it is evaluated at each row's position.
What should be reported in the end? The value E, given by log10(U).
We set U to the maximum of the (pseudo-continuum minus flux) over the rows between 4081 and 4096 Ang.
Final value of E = 0.1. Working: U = 1.2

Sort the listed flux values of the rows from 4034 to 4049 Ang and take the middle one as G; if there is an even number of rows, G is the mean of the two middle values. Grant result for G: 15.9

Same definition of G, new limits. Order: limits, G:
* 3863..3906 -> 20.0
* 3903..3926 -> 18.0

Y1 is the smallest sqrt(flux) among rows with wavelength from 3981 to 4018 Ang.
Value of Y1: 3.87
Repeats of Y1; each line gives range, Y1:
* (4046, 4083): 3.93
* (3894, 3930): 4.01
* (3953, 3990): 4.14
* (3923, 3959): 4.01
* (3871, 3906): 4.28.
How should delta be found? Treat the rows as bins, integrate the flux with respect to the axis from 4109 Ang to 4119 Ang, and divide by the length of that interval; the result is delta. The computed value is 18.4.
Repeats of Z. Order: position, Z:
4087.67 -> 17.15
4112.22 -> 18.16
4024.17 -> 16.74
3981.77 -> 18.41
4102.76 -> 19.84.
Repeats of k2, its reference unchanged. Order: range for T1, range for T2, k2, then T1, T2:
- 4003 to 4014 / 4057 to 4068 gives 0.8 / 1.7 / 1.17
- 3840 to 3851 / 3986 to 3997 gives 1.0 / 0.3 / 1.40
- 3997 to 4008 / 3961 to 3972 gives 1.0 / 1.6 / 0.66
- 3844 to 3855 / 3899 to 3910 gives 0.4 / 0.2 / 0.33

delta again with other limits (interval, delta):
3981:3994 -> 17.0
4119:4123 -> 17.7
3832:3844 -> 18.9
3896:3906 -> 19.3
